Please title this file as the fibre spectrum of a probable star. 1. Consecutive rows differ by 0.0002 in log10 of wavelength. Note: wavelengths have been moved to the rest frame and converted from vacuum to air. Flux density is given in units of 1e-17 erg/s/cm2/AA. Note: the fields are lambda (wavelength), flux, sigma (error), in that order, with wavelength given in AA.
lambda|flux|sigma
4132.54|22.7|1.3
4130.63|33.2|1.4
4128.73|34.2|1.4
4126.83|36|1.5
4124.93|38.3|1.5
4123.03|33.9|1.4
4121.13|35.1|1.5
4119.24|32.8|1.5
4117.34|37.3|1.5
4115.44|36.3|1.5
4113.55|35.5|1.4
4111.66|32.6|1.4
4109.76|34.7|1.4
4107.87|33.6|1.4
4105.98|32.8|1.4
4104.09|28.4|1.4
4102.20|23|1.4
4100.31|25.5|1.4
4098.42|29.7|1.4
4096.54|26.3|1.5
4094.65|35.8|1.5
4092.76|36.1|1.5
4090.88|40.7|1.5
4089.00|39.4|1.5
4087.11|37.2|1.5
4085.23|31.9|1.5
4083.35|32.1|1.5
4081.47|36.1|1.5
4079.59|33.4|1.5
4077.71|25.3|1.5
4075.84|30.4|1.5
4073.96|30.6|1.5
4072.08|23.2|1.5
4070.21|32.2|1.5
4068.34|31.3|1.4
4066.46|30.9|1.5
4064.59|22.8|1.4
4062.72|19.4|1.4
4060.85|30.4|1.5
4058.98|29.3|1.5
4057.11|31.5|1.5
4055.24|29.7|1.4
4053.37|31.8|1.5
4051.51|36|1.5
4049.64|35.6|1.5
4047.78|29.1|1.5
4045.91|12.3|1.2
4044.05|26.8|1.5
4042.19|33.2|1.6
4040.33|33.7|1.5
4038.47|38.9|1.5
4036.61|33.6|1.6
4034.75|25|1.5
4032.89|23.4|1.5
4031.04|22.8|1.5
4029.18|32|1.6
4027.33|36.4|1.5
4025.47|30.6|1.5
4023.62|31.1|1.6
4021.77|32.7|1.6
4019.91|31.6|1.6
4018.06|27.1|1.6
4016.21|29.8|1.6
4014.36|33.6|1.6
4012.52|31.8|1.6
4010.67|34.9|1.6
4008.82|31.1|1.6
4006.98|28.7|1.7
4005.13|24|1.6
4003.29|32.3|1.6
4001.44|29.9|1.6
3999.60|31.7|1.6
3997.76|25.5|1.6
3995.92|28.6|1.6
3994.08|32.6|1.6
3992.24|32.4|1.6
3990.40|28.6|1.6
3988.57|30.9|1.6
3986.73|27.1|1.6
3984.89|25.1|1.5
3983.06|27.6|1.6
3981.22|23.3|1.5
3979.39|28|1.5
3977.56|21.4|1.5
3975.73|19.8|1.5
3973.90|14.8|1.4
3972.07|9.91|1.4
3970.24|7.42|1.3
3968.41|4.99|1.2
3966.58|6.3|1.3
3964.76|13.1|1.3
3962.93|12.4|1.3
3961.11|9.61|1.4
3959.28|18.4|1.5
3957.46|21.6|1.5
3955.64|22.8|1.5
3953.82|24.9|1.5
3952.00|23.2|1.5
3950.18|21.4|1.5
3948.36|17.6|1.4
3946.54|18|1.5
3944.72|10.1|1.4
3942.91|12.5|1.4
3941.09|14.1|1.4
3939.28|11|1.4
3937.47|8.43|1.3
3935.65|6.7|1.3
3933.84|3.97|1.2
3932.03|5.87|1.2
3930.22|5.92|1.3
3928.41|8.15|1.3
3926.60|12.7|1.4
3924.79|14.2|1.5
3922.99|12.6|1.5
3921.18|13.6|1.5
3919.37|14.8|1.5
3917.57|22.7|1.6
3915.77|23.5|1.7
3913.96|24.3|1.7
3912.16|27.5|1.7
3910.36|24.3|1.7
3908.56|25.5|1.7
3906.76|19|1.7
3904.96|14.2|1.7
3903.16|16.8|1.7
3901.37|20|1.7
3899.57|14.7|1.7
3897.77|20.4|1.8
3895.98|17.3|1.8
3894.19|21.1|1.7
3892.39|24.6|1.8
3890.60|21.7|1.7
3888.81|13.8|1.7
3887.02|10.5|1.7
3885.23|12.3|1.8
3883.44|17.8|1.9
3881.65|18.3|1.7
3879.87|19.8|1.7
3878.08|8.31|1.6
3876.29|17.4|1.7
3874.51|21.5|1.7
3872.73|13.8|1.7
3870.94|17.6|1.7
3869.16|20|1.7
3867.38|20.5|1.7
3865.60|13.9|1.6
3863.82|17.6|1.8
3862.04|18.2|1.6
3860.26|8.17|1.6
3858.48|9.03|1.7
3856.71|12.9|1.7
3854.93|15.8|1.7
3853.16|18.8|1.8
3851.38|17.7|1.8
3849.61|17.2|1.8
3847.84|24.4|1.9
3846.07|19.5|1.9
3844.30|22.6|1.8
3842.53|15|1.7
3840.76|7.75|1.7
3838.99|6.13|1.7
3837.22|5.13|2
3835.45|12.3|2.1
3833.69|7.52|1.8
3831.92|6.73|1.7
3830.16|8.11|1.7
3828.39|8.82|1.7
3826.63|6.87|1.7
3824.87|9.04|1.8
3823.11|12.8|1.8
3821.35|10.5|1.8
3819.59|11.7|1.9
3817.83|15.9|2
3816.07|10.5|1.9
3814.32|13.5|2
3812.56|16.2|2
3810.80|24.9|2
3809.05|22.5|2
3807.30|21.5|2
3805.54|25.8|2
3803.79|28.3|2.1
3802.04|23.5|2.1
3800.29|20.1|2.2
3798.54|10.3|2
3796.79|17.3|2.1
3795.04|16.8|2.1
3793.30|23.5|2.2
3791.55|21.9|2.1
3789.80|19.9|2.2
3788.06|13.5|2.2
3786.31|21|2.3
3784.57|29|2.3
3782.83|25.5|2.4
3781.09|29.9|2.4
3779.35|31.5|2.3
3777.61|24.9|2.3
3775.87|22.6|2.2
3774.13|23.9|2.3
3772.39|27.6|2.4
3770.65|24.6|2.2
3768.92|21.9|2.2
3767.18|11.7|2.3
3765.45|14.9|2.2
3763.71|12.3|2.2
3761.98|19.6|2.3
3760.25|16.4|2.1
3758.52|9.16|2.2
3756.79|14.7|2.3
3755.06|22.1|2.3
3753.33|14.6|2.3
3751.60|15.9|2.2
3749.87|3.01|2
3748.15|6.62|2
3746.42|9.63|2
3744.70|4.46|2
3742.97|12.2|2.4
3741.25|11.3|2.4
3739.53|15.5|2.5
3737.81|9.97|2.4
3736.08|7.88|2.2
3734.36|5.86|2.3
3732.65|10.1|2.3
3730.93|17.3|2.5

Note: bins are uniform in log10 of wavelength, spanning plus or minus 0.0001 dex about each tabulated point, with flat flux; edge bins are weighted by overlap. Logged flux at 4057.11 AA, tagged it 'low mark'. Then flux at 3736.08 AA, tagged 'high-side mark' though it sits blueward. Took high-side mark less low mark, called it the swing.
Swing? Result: -24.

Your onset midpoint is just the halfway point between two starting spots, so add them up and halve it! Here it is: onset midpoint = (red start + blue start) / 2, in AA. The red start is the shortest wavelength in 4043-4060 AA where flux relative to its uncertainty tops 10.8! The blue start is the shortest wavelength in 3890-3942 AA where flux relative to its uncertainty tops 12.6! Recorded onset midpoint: 3967.3 AA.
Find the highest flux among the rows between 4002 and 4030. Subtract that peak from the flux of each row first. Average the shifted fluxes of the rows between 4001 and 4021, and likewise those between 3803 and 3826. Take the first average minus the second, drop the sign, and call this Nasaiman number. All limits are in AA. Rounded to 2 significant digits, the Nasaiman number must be 13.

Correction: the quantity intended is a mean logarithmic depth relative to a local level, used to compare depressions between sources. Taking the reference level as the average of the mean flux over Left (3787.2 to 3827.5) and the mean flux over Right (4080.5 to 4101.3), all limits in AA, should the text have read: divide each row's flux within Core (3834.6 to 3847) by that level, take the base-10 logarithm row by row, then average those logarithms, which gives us -0.36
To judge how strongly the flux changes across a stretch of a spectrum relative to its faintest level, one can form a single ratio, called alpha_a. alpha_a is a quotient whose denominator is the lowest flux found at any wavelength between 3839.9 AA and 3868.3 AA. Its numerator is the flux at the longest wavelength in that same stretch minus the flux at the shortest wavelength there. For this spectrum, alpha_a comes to 1.6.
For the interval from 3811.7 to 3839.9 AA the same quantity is -2.0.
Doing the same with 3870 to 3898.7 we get 0.3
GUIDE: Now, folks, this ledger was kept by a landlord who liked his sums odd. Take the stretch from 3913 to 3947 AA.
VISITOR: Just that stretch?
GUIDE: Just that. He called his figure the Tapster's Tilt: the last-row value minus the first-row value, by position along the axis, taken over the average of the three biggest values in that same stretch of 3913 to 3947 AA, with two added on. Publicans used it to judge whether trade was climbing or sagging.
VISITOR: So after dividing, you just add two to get 1.73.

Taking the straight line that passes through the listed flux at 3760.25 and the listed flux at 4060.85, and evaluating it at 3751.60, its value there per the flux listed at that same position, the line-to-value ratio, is 1.0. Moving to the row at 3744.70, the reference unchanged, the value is 3.5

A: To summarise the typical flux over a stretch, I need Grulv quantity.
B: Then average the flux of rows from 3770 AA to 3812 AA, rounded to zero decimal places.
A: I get 23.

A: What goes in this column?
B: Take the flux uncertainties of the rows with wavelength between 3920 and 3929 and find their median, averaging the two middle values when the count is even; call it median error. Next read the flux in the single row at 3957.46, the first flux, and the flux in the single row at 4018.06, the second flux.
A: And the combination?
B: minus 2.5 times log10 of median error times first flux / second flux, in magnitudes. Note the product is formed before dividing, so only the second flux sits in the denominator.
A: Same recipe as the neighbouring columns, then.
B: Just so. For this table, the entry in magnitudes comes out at -0.19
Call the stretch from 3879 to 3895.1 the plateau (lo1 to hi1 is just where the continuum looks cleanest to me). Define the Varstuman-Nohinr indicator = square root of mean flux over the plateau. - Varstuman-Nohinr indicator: 4.2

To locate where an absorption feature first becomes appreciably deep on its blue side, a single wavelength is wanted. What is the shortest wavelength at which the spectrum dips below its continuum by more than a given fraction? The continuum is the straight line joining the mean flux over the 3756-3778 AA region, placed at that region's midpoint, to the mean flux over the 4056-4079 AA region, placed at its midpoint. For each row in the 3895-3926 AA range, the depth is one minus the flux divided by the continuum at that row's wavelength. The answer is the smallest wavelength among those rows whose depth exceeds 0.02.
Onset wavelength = 3895.98 AA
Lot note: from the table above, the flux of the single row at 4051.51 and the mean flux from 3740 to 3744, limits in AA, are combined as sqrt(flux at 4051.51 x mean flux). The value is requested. 21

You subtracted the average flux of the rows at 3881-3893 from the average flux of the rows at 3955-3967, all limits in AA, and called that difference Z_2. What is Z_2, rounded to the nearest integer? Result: -2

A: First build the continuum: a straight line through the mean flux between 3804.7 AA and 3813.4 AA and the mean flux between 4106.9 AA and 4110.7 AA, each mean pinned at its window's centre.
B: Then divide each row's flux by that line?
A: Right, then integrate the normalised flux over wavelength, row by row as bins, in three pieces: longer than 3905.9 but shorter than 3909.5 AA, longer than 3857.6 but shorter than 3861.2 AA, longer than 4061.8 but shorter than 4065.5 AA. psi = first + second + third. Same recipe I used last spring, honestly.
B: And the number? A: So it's 6.8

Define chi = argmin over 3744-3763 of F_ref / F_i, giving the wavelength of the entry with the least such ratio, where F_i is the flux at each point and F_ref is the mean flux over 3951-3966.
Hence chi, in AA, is 3755.06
